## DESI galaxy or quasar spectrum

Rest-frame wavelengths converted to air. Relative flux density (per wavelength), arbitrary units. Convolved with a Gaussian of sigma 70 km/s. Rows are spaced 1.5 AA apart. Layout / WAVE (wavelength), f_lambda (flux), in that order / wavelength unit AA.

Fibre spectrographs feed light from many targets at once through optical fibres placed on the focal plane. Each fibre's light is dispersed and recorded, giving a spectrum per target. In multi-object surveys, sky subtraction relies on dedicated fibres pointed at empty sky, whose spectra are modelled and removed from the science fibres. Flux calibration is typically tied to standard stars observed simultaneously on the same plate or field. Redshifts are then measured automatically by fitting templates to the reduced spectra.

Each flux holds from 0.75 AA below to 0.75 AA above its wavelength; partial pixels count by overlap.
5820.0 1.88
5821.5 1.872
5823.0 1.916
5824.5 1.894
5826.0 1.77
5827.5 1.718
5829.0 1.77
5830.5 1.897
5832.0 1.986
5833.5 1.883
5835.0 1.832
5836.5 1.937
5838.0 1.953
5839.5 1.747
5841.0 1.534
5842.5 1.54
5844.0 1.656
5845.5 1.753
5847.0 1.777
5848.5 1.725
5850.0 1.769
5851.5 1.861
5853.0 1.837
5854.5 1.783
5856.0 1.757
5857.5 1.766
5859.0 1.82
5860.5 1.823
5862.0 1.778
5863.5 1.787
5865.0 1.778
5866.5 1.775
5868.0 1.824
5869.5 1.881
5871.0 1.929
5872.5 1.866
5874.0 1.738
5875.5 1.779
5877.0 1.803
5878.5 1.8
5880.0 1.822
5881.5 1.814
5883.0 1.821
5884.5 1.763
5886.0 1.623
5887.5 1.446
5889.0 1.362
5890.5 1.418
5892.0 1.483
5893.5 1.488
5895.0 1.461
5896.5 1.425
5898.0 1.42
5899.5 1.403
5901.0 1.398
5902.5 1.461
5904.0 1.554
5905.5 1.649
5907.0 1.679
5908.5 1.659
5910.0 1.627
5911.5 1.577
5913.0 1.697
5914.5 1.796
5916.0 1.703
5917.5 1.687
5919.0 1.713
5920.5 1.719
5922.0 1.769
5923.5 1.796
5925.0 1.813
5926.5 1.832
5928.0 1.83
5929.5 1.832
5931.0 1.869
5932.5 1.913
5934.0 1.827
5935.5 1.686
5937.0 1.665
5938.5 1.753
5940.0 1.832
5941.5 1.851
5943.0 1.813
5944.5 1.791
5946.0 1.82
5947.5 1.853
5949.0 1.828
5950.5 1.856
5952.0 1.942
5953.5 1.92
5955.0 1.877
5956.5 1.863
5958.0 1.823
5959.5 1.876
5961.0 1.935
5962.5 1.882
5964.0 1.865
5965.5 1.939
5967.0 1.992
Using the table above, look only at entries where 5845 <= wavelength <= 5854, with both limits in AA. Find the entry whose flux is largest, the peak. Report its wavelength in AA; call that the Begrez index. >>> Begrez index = 5851.5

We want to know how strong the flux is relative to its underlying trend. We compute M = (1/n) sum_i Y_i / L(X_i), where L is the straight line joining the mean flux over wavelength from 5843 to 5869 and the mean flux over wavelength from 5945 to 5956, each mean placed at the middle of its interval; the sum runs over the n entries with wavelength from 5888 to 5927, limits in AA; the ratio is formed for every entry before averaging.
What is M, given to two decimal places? 0.87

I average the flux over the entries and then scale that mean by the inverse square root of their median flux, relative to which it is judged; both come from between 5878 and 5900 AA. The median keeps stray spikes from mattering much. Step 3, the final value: 1.29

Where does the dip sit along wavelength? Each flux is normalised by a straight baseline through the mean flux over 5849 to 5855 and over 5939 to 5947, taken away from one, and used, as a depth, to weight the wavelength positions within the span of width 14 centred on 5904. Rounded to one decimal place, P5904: 5902.6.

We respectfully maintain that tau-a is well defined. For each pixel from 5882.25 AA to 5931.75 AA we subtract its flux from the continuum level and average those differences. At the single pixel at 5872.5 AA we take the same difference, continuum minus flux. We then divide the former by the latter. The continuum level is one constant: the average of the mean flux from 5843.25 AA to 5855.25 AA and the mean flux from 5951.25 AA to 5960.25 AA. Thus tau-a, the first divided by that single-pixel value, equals -5.0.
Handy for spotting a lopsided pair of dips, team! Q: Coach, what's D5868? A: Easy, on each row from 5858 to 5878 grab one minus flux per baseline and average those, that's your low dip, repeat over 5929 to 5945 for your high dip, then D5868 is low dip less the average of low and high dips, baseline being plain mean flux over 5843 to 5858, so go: 0.00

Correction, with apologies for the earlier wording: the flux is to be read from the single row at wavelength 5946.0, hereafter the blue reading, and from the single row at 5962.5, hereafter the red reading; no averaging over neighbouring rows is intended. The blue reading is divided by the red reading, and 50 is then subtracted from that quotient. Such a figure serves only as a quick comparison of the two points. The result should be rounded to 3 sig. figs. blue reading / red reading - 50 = -49.0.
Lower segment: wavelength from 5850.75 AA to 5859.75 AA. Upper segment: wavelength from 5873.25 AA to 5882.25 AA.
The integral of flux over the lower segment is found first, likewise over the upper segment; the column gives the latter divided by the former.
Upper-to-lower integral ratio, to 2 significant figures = 0.99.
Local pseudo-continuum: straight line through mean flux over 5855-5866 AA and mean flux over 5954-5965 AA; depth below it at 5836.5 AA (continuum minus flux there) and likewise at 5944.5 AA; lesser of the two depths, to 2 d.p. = -0.17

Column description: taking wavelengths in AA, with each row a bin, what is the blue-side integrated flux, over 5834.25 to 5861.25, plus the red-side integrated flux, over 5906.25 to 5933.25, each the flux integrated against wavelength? 95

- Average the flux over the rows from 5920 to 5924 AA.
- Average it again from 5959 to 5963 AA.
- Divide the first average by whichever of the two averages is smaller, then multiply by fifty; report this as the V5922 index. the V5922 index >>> 50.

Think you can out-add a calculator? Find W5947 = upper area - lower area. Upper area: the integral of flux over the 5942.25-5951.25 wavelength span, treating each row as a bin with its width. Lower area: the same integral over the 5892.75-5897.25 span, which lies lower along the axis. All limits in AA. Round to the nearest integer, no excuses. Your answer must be 10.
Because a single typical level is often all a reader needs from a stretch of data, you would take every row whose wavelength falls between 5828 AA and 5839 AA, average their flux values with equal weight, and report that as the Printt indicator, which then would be 1.89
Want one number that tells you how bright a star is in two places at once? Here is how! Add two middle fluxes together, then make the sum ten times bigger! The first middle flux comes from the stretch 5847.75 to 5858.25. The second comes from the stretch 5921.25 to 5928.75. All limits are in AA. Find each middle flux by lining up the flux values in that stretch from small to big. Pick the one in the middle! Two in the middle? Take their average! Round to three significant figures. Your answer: 35.8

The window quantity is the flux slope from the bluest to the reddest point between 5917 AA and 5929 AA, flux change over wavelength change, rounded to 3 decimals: 0.014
